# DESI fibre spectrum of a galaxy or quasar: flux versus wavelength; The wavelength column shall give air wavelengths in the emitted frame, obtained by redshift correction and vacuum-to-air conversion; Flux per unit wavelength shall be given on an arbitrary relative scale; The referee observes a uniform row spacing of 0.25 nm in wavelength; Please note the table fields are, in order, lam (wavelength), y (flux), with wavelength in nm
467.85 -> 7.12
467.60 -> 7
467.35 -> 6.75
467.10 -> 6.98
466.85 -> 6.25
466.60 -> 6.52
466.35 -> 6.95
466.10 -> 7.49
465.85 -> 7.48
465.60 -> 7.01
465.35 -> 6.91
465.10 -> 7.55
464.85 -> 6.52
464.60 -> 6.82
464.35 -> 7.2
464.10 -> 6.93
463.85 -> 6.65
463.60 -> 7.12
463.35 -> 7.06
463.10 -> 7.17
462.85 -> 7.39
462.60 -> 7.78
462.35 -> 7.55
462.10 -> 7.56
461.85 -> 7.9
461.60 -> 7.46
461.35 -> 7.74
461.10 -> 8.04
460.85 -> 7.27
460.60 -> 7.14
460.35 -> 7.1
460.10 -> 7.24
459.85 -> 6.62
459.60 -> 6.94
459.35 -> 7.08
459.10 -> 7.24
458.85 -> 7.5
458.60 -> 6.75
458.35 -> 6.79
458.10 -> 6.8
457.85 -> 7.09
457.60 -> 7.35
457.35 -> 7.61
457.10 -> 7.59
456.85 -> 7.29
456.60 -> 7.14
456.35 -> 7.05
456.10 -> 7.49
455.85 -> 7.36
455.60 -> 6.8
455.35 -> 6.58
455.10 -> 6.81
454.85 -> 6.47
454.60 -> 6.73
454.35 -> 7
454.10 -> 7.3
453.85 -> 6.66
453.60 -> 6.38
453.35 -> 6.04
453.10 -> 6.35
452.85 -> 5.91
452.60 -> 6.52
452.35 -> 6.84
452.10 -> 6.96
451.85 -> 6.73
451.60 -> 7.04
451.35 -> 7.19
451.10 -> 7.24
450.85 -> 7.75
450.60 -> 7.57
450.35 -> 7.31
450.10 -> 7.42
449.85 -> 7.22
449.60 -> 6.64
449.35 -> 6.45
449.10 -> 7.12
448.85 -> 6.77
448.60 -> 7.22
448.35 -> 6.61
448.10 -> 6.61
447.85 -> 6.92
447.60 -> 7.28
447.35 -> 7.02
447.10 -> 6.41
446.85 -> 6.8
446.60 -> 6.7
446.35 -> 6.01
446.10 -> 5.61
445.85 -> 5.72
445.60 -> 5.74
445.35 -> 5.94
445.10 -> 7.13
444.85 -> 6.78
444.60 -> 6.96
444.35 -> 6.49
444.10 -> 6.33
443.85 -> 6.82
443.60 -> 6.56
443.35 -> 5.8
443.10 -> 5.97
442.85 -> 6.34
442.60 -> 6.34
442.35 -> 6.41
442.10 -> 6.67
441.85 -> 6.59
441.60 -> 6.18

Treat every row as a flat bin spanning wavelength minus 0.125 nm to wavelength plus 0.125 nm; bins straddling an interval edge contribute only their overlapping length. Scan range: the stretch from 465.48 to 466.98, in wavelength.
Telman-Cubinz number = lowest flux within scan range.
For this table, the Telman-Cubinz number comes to 6.25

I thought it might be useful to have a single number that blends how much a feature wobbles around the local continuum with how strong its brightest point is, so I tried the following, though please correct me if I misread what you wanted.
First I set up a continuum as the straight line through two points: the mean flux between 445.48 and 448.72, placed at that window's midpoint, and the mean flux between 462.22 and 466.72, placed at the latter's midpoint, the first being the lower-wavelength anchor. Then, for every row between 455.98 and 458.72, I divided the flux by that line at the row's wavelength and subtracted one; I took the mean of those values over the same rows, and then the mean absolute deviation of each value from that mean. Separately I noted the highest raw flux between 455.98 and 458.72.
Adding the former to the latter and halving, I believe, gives 3.82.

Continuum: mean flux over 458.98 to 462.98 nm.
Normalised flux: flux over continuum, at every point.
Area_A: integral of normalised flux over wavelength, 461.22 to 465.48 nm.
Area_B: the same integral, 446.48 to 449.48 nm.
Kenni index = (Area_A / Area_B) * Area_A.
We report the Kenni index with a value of 6.3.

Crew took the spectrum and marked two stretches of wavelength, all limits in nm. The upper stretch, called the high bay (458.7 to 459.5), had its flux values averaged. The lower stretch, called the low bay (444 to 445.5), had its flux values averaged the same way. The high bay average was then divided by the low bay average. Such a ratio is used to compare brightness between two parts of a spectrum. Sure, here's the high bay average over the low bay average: 1.10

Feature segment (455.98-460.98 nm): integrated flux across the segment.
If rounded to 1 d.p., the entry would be 35.8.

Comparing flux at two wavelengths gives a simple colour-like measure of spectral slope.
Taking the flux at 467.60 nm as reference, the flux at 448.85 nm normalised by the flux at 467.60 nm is 0.97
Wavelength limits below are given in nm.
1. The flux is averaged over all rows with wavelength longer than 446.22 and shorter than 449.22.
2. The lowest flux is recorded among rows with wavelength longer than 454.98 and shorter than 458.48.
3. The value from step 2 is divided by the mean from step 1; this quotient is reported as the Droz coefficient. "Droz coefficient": 0.97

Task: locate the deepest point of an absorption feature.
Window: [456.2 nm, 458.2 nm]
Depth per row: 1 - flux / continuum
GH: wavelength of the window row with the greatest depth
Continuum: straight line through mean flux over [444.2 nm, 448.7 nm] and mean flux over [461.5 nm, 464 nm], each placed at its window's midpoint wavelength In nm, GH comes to 458.10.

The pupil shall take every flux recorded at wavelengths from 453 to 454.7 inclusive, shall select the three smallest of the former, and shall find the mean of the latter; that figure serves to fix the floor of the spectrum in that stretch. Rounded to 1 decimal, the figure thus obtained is 6.3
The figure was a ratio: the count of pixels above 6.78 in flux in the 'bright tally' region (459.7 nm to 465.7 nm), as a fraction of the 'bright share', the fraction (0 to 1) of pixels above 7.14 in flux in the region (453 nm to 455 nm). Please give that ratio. 168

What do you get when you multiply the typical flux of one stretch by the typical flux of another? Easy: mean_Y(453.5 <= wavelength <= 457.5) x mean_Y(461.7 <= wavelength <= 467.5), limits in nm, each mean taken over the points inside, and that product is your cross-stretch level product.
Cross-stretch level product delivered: 49.9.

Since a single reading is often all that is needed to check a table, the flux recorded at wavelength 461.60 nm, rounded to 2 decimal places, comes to 7.46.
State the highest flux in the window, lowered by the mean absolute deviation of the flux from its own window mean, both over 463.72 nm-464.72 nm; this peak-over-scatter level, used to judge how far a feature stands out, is 7.0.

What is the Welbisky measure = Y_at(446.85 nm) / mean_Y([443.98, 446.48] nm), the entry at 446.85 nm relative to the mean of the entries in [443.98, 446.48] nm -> 1.08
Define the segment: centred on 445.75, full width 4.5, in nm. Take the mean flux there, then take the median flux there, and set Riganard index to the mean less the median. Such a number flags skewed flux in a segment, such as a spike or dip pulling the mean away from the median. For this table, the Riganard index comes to -0.12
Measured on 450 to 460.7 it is -0.06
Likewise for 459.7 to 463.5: 0.01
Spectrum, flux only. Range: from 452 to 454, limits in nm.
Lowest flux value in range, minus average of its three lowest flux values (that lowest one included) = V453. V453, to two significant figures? -0.19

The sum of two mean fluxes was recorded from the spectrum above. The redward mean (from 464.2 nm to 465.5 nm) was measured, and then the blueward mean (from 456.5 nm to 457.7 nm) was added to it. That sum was 14.4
